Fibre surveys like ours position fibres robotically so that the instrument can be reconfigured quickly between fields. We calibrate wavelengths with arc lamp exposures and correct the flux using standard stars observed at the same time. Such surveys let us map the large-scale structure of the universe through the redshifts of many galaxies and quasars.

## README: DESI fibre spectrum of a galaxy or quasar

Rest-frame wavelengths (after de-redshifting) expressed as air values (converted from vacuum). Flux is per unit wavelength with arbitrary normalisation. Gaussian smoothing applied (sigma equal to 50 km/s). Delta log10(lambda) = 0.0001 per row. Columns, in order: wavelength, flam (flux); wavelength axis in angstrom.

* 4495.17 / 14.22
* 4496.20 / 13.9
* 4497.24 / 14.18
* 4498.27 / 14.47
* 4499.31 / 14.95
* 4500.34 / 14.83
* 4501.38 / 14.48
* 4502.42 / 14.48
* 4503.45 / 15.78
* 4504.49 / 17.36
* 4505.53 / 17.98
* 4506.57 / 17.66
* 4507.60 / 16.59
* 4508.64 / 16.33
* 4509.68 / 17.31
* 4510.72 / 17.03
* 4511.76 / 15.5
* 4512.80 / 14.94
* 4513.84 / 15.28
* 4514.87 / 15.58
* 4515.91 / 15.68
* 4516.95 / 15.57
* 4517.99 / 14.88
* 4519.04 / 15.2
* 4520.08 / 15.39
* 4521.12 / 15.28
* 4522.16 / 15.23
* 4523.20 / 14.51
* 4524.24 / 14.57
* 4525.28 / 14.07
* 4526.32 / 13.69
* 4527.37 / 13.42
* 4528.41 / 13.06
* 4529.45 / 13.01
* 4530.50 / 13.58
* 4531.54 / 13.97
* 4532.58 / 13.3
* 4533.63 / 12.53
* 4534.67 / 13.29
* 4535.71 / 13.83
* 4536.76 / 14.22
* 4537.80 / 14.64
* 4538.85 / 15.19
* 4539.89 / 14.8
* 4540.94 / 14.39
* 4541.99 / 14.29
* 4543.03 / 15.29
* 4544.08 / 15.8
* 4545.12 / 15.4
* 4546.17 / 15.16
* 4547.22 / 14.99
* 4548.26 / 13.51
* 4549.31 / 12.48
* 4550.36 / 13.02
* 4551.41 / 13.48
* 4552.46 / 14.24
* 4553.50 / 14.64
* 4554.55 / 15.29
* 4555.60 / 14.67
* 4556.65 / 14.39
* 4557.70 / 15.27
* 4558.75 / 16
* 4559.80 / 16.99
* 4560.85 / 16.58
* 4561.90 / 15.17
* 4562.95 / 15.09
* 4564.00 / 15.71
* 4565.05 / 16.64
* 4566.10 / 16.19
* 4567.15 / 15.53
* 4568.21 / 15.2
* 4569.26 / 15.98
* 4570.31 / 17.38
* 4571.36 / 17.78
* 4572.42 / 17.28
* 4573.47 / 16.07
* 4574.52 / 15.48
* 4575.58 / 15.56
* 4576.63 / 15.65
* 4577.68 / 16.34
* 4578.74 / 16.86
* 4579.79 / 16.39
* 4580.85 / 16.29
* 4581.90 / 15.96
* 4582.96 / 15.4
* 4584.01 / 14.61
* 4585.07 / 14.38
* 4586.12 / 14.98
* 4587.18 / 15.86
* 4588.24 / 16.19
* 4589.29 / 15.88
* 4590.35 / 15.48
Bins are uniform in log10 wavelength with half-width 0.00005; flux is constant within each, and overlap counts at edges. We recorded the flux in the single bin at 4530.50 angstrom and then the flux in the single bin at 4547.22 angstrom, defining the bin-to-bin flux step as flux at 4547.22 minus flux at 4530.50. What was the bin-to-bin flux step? 1.4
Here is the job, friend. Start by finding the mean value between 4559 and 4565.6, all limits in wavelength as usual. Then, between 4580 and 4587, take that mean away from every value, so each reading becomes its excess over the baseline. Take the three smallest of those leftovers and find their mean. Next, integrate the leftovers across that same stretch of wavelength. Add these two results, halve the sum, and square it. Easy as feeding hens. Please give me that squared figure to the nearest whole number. 10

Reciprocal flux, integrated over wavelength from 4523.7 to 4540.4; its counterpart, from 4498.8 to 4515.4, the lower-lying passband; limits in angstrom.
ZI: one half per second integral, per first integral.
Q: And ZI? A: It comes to 0.396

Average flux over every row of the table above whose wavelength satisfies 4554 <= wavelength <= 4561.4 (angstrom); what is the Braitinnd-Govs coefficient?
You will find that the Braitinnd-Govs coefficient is 15.6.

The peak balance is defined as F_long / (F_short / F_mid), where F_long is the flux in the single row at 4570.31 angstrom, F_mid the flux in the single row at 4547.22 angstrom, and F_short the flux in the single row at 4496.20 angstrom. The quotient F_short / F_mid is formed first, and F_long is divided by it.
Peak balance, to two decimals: 18.74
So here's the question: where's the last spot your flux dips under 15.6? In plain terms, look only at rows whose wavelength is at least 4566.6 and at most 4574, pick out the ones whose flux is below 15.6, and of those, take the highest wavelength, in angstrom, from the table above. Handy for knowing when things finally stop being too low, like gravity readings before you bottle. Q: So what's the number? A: 4568.21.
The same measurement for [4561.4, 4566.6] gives 4562.95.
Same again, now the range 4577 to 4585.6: 4585.07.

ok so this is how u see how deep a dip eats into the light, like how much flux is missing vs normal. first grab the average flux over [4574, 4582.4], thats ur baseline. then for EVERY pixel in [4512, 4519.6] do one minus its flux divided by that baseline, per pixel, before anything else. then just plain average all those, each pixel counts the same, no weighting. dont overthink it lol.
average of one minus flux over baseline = 0.05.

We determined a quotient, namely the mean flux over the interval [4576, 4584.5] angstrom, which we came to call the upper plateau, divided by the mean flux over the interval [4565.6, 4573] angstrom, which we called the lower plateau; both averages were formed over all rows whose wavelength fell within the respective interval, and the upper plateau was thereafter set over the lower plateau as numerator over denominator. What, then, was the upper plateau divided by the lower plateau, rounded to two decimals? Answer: 0.97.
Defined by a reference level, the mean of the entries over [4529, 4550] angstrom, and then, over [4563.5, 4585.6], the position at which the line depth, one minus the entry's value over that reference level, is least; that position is 4571.36 angstrom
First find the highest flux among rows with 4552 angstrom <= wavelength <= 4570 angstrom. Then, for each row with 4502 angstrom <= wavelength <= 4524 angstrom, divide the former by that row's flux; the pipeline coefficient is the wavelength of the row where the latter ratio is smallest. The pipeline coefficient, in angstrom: 4505.53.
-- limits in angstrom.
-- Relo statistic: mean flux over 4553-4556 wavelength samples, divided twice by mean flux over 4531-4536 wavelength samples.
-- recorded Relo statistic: 0.083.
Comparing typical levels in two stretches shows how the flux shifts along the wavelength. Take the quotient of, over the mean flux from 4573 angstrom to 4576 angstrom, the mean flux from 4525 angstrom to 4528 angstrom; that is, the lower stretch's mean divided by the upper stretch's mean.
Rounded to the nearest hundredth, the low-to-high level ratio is 0.87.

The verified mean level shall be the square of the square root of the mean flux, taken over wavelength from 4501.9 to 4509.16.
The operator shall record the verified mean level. 16.6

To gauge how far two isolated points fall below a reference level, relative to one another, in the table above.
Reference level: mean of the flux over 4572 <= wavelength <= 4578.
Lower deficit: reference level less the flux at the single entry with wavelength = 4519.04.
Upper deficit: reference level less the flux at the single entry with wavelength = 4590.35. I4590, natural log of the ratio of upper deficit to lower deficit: -0.4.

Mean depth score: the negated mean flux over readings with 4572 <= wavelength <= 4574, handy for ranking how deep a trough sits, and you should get -16.7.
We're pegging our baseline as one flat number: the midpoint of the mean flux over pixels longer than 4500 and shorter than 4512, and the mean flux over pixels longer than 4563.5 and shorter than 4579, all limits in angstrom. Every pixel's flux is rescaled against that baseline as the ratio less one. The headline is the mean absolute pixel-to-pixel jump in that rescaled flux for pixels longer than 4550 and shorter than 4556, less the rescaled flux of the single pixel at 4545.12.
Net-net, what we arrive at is 0.09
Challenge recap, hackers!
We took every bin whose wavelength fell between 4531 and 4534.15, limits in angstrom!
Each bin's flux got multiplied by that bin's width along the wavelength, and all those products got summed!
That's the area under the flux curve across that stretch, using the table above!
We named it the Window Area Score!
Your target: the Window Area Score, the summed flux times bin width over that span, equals 42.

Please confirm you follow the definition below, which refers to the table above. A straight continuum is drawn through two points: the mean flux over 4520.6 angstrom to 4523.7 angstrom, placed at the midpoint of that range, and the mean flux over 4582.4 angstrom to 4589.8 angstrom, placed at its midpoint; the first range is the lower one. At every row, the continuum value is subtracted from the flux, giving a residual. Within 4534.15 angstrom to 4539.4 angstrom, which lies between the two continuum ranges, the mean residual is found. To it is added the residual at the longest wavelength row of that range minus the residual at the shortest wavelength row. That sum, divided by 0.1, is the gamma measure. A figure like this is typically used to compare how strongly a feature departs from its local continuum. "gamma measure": 10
